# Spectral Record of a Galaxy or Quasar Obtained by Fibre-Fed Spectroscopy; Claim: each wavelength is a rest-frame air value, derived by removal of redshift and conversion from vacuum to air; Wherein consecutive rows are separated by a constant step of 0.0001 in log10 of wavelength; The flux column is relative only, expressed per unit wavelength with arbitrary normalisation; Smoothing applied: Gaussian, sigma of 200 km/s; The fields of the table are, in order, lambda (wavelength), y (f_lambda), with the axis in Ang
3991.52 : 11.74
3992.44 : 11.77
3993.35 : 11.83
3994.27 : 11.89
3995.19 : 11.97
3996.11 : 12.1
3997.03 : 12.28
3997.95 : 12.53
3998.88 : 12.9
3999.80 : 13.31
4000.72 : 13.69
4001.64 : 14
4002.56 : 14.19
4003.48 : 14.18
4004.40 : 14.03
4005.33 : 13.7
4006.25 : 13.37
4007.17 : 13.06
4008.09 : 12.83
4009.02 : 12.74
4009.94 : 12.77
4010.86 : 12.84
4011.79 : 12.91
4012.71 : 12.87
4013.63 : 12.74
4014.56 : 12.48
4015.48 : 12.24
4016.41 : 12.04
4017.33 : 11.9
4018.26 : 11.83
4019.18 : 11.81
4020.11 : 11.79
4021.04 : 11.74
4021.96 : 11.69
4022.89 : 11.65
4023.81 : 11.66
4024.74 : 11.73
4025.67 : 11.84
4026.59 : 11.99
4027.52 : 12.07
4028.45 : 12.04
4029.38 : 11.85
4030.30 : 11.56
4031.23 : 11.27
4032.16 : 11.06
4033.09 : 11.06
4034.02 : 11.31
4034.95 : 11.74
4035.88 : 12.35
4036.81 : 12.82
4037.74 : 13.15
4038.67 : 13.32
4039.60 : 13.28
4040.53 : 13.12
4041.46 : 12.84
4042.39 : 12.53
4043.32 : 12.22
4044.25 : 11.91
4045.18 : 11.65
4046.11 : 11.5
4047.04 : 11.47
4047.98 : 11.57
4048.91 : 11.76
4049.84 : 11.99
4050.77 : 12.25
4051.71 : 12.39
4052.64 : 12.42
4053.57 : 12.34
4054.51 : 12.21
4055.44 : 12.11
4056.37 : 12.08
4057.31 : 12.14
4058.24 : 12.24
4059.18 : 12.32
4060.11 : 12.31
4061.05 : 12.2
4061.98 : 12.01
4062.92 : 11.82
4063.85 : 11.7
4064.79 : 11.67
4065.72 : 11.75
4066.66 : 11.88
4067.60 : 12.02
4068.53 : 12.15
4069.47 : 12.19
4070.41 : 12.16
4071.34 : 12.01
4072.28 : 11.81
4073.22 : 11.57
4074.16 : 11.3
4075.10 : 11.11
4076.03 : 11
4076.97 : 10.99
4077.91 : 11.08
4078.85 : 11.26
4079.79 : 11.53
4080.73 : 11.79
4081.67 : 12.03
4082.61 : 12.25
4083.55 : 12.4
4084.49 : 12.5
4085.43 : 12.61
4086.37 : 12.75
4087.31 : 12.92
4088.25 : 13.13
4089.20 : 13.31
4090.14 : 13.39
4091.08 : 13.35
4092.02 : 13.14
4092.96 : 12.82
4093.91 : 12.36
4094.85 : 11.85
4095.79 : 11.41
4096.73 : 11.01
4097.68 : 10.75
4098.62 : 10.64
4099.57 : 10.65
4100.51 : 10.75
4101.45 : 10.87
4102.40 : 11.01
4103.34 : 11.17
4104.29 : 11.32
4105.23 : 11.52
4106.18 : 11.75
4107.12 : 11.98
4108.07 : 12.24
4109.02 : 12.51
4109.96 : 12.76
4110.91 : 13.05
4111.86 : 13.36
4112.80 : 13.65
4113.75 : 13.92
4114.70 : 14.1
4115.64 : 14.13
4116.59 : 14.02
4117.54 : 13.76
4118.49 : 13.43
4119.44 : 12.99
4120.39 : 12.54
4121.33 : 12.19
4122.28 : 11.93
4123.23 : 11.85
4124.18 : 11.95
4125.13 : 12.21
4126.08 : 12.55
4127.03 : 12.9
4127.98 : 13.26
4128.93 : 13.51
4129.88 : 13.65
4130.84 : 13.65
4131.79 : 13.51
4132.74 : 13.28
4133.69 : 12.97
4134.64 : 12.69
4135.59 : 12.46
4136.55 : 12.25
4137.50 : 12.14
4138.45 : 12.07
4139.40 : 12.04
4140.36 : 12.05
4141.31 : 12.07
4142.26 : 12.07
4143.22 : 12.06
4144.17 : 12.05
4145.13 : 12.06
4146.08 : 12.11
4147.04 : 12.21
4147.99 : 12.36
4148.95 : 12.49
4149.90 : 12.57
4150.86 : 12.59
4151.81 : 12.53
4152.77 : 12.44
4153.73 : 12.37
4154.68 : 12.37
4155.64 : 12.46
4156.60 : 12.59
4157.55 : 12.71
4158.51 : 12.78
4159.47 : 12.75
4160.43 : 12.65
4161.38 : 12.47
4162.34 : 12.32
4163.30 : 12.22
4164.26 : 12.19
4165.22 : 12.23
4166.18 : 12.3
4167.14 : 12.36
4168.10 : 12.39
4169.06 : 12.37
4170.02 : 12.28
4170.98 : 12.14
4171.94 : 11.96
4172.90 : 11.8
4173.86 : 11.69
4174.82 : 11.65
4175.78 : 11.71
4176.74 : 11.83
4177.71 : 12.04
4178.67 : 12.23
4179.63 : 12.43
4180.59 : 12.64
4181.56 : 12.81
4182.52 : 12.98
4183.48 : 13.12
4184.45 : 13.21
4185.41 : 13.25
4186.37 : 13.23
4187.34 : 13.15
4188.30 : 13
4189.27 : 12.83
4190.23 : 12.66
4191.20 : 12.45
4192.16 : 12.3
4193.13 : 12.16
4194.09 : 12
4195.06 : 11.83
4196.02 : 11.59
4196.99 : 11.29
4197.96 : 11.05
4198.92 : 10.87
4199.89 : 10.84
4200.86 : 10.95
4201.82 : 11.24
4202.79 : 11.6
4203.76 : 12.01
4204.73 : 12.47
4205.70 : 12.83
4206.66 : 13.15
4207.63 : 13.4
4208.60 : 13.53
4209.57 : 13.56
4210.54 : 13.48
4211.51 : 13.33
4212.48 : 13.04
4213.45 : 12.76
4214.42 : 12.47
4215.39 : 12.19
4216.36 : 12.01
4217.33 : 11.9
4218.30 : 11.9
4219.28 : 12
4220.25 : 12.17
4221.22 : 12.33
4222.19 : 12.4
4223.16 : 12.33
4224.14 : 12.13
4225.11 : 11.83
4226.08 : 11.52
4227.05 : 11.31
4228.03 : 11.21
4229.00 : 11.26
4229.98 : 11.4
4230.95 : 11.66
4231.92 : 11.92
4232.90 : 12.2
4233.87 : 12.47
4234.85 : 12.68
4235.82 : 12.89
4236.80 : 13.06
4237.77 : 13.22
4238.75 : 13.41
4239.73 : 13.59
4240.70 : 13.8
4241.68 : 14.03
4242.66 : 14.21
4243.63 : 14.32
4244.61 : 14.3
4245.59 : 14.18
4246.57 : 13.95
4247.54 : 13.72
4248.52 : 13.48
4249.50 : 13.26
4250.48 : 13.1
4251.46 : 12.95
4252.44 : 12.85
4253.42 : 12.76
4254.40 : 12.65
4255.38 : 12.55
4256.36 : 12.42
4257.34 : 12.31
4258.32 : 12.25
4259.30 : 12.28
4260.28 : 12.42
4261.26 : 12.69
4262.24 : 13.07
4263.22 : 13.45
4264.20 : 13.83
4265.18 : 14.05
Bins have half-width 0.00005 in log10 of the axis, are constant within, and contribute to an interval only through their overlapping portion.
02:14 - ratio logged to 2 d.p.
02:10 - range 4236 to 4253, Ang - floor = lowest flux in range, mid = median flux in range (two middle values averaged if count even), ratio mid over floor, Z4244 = 1.06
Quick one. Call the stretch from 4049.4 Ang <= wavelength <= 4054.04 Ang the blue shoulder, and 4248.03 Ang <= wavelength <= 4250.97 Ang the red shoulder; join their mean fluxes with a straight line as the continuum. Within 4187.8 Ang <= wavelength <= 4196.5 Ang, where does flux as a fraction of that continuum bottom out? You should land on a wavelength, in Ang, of 4196.02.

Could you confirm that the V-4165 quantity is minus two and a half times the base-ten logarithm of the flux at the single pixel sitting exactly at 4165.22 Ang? -2.72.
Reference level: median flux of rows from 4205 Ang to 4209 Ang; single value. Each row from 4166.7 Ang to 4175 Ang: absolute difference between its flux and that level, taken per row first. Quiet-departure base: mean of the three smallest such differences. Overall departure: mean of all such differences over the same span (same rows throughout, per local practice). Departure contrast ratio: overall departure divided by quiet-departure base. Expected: 1.3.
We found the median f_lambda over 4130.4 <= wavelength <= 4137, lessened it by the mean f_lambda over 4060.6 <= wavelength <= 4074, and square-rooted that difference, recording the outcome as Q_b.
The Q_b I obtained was 1.0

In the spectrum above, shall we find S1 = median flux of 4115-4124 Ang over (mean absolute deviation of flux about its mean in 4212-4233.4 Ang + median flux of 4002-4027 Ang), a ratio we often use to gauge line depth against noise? 1.01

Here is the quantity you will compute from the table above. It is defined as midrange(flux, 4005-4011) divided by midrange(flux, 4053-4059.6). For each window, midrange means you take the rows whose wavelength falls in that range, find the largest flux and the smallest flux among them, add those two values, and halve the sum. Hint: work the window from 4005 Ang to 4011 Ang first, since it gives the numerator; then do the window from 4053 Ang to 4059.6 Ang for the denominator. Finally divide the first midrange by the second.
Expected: 1.08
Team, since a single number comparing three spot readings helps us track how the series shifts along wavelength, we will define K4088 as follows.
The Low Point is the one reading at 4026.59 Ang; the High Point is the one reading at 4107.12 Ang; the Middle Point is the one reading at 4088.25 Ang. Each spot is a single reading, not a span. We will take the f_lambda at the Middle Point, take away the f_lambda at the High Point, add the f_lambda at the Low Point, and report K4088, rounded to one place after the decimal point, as 13.1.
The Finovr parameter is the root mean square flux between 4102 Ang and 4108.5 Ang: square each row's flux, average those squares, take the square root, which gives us 11.6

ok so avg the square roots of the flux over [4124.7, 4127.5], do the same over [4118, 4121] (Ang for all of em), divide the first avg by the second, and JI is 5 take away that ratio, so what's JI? 4.02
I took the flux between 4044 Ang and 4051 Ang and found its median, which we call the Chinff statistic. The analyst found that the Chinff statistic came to 11.7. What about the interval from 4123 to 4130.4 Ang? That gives 12.7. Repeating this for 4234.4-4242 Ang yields 13.3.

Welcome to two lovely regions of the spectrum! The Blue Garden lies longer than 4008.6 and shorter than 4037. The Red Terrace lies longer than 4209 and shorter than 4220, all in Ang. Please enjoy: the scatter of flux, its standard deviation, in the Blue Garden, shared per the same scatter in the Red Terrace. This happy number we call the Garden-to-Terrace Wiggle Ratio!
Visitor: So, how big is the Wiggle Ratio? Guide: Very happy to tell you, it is 0.8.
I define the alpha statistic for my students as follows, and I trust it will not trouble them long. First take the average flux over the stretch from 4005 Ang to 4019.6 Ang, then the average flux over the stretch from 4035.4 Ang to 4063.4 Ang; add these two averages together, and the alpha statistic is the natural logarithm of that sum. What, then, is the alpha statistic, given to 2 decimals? 3.22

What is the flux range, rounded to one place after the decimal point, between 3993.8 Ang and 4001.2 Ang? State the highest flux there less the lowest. 1.8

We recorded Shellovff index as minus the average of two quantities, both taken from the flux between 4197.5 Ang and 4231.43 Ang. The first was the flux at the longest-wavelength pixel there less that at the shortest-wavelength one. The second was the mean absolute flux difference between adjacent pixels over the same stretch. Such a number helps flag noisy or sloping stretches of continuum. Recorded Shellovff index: -0.4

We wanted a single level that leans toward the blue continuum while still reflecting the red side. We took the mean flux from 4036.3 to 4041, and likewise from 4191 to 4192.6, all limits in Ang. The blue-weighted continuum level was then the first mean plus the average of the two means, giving 25.9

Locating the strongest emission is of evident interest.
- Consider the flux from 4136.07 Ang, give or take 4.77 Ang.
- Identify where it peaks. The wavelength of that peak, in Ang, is 4131.79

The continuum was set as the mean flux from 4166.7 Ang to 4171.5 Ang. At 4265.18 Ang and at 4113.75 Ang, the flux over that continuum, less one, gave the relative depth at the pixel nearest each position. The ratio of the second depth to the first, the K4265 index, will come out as 1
